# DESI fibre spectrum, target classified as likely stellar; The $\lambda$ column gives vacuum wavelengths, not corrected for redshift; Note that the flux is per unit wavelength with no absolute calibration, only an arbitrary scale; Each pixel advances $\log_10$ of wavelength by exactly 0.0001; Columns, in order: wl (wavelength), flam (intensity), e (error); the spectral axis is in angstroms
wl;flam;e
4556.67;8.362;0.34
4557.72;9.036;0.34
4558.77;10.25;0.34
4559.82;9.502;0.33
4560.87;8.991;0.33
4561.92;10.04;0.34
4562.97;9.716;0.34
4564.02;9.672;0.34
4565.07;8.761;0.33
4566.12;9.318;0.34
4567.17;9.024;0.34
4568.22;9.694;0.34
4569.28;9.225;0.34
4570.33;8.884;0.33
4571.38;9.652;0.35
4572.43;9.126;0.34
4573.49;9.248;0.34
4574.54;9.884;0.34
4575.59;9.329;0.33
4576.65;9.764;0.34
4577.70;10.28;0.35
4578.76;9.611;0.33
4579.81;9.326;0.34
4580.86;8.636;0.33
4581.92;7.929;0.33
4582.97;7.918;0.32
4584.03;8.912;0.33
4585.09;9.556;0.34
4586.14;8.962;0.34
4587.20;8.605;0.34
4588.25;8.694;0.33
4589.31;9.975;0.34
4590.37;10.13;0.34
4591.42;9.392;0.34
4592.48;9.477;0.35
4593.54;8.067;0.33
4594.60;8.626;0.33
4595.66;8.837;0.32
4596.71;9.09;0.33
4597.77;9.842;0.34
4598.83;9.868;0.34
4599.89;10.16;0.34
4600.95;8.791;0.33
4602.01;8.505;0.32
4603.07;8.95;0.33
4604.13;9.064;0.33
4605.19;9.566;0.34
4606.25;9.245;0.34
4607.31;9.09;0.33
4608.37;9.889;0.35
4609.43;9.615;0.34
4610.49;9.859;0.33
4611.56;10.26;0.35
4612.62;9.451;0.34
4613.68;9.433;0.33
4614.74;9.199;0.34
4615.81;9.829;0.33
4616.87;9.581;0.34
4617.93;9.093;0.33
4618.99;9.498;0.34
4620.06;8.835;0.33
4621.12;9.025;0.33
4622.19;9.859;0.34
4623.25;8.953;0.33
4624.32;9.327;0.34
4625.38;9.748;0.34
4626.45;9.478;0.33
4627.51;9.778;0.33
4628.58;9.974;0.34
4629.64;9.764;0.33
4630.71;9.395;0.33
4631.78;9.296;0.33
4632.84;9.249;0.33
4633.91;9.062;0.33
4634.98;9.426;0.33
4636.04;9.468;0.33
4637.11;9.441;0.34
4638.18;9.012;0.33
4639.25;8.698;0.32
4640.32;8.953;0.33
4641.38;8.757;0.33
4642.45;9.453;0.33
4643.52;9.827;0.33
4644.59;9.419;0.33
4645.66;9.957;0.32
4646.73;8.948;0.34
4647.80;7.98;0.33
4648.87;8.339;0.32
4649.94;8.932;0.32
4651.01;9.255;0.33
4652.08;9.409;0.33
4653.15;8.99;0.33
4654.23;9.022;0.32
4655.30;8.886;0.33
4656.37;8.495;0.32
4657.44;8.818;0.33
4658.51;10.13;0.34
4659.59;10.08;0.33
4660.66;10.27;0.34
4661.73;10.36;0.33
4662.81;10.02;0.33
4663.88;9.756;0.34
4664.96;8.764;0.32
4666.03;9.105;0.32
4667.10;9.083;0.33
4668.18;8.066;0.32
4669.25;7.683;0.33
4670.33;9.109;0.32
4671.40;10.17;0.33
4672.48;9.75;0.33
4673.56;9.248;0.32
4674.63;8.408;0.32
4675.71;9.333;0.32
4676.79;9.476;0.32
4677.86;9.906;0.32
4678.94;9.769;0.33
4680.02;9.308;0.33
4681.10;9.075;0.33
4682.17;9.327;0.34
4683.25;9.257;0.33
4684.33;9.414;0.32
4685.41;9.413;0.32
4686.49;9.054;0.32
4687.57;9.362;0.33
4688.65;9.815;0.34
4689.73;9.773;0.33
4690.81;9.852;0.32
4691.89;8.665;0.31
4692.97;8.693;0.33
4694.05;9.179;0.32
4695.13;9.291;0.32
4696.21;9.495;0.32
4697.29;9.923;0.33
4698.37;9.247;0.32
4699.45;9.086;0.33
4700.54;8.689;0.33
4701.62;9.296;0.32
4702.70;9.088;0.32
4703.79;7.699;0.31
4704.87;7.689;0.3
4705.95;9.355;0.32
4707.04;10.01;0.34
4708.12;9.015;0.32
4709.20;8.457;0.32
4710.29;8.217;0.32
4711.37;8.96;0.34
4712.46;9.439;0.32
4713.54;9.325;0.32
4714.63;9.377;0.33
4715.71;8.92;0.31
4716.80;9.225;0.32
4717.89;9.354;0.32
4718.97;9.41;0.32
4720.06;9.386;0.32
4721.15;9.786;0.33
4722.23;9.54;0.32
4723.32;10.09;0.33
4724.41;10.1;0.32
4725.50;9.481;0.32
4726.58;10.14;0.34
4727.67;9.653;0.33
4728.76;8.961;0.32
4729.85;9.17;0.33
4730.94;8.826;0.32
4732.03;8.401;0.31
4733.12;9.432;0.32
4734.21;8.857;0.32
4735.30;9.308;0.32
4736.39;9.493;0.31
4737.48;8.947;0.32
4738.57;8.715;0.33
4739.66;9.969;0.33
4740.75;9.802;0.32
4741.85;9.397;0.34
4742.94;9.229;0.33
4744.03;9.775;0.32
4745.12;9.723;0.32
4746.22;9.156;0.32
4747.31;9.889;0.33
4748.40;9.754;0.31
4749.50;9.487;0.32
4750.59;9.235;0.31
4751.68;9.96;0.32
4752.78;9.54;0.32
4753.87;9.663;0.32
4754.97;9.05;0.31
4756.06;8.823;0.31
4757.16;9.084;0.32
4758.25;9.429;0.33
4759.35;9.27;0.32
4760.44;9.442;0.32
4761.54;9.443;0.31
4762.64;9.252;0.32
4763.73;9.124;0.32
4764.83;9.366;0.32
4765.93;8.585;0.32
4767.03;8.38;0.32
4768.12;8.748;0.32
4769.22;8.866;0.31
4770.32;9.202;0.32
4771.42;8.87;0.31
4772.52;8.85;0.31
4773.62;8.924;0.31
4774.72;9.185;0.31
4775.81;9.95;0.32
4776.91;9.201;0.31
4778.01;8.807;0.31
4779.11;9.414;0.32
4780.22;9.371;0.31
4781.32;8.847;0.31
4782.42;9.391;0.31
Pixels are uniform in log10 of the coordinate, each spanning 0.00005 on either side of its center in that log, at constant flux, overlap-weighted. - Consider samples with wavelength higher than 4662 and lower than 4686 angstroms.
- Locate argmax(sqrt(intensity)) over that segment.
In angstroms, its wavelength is 4671.40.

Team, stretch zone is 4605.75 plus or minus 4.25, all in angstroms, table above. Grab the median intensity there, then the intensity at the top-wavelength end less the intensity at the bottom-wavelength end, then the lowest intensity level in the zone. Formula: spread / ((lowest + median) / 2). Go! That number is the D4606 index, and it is 0.13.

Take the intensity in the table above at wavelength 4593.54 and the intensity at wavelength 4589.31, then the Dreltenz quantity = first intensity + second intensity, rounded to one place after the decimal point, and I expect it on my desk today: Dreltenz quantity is 18.0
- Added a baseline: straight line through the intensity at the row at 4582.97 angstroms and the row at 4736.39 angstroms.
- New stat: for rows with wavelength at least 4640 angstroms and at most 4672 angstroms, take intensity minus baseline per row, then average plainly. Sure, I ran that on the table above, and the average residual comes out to 0.5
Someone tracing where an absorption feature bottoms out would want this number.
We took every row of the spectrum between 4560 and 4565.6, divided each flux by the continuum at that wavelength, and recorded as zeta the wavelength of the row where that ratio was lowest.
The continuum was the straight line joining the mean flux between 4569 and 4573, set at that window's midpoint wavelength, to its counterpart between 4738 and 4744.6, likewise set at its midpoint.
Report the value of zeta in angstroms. 4565.07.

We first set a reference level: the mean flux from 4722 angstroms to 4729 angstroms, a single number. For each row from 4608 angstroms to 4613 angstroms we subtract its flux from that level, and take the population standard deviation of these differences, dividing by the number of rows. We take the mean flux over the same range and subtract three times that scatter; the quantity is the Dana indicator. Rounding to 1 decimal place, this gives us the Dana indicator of 9.0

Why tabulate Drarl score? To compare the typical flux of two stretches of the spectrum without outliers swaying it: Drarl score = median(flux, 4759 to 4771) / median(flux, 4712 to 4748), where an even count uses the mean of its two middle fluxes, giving 0.98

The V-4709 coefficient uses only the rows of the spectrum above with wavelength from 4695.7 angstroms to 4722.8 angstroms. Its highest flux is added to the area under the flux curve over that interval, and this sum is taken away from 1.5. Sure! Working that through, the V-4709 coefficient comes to -256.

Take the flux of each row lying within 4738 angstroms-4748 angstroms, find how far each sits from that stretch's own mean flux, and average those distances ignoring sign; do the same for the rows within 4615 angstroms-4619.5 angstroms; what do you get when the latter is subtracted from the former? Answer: 0.14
